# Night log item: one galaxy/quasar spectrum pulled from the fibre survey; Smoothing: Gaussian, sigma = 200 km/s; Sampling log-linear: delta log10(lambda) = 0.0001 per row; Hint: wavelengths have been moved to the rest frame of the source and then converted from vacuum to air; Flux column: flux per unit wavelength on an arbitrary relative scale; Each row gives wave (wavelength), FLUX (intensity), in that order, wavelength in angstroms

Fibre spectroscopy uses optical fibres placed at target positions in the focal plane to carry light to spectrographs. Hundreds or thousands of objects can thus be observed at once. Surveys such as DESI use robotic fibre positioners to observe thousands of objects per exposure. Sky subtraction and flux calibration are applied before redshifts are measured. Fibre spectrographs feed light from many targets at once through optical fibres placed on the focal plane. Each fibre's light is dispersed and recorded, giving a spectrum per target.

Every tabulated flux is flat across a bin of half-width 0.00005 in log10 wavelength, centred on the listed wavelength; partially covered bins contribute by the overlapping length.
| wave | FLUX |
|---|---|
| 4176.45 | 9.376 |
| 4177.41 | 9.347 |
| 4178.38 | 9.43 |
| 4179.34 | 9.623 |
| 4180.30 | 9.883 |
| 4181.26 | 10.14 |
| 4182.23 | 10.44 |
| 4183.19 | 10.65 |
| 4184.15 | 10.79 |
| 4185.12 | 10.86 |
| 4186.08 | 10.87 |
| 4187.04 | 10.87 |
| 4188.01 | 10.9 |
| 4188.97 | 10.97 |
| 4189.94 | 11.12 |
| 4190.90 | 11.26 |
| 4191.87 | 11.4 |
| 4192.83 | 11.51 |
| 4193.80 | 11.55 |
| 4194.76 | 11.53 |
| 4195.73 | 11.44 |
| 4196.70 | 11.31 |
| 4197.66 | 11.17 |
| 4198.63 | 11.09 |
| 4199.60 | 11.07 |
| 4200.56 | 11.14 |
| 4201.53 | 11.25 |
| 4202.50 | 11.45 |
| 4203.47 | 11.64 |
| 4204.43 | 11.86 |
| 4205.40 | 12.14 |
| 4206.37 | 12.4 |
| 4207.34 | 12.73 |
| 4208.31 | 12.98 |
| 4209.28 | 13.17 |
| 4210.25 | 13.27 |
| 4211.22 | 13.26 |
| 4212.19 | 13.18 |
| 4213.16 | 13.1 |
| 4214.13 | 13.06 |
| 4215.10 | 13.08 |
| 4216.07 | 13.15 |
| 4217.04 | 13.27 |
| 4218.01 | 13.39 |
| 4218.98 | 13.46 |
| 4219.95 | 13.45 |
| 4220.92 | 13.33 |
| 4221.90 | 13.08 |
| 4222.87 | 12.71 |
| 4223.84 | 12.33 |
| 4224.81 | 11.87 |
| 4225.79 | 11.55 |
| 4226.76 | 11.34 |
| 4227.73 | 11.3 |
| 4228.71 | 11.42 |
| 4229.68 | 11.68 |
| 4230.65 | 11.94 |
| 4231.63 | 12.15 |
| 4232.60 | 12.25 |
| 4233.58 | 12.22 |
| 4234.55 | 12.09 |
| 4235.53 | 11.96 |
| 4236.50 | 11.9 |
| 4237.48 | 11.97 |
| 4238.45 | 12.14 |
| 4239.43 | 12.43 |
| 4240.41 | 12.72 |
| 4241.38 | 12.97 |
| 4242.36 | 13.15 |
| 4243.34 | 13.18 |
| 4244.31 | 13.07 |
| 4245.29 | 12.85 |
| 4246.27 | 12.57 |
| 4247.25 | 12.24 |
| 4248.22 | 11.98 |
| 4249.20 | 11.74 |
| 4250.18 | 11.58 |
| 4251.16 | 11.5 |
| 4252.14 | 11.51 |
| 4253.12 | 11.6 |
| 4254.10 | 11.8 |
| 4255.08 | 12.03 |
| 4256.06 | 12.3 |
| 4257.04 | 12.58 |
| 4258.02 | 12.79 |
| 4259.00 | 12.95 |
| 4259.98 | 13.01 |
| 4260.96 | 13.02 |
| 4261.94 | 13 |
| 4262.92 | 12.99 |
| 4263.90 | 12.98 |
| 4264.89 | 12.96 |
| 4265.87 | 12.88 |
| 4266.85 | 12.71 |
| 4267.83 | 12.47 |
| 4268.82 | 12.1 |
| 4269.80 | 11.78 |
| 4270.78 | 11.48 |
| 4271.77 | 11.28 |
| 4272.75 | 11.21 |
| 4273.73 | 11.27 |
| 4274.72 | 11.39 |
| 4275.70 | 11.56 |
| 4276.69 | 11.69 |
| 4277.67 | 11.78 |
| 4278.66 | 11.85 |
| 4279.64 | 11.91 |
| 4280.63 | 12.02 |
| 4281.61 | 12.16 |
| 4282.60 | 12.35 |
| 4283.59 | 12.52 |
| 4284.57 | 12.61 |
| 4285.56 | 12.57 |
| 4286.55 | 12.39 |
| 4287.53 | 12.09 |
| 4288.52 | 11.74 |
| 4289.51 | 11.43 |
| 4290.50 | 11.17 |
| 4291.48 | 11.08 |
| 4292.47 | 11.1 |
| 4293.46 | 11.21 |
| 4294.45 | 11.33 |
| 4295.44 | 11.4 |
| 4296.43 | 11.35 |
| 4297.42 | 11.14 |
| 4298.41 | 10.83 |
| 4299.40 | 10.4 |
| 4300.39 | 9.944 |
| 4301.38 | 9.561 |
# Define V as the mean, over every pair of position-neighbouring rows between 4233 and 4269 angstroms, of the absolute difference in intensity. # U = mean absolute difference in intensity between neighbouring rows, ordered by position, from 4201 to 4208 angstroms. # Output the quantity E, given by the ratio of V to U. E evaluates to 0.6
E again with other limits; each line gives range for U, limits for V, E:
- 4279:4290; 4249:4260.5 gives 0.8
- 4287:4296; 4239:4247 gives 1.2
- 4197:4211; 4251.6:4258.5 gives 1.2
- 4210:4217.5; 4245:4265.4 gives 2.4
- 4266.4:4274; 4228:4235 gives 0.7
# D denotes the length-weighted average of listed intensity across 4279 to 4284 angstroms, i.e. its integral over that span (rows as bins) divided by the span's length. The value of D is 12.2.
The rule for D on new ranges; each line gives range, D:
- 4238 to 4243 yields 12.7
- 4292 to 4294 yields 11.1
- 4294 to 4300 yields 11.0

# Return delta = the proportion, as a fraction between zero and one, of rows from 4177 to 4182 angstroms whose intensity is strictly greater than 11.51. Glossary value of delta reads 0.0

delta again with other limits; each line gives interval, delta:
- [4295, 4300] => 0.0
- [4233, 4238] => 1.0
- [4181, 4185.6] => 0.0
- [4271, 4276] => 0.2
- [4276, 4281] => 1.0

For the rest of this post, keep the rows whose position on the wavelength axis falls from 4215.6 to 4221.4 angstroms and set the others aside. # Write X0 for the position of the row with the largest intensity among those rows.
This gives 4218.98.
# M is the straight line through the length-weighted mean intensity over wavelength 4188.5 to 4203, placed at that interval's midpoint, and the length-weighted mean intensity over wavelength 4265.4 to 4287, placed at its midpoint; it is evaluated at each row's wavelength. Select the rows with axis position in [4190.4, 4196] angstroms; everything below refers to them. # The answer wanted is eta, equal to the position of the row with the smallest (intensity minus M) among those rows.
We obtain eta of 4190.90 angstroms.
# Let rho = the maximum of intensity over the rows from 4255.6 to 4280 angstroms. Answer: 13.02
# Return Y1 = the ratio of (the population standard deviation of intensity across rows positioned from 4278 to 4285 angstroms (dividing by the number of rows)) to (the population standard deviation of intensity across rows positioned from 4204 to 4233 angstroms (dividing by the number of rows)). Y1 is 0.39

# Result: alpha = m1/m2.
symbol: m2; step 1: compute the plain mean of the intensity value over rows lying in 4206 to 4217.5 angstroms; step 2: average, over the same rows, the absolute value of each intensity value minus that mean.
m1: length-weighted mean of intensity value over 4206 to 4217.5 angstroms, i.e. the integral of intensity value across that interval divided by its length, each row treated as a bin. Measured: 74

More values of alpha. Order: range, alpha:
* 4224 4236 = 40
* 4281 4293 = 23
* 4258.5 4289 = 23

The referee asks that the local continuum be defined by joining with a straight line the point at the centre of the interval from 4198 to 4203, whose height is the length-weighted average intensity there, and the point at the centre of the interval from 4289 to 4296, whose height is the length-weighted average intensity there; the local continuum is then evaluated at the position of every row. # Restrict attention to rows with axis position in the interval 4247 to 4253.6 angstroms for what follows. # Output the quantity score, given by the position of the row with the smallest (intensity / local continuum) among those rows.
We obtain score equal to 4251.16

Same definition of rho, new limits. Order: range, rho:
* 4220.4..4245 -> 13.33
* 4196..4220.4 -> 13.46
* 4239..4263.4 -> 13.18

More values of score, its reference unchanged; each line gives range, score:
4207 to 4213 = 4207.34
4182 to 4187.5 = 4182.23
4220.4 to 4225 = 4224.81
